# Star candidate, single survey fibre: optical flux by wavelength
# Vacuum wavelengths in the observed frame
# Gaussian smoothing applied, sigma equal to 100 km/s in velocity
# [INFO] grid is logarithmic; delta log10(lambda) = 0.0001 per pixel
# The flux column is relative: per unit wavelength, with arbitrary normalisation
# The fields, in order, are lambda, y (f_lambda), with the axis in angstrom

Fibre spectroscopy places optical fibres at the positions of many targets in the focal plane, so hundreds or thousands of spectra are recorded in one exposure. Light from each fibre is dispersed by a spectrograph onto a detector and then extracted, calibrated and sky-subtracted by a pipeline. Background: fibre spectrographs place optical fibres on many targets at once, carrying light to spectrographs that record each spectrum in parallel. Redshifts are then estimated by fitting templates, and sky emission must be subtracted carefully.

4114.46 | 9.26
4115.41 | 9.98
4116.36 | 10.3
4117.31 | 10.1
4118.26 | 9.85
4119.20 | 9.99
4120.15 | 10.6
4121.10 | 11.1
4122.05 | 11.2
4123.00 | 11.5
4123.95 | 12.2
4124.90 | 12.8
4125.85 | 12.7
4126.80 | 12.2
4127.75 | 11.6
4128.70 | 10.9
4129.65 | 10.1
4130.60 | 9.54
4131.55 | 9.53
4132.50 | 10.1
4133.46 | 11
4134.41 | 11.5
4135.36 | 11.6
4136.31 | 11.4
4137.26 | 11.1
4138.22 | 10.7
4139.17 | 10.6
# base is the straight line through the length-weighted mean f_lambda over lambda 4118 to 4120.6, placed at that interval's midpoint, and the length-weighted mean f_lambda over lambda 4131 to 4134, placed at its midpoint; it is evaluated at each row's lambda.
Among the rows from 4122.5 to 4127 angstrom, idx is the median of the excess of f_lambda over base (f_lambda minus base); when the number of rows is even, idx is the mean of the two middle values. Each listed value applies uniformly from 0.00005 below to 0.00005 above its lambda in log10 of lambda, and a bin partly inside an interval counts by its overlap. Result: 2.0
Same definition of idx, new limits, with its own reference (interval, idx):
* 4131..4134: -0.1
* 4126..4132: 0.3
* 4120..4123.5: 1.0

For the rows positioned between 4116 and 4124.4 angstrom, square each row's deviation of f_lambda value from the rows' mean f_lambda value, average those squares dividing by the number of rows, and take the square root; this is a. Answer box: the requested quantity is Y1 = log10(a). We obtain -0.13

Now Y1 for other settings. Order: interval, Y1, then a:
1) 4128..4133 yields -0.30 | 0.50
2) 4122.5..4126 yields -0.29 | 0.51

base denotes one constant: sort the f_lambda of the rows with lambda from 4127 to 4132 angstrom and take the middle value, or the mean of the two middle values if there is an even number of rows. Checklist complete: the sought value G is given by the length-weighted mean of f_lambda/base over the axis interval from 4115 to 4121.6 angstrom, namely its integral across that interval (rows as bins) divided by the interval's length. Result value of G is 1.02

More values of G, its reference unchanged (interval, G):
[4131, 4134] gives 1.01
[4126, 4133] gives 1.06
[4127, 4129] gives 1.13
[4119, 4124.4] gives 1.10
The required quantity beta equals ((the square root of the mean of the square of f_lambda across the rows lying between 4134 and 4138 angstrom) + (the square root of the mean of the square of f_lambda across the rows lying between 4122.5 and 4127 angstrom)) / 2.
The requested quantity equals 11.85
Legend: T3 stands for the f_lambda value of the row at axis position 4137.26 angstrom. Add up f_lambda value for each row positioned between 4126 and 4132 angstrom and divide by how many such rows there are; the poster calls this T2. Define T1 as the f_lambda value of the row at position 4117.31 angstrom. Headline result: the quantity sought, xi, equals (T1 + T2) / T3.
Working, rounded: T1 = 10.1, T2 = 10.6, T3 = 11.1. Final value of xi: 1.87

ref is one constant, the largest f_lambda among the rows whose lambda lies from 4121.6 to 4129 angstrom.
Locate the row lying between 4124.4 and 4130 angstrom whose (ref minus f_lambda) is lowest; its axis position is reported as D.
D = 4124.90 angstrom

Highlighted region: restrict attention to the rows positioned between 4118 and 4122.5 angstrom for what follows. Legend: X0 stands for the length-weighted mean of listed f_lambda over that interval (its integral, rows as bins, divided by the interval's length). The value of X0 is 10.6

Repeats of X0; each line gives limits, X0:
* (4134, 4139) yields 11.2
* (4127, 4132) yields 10.4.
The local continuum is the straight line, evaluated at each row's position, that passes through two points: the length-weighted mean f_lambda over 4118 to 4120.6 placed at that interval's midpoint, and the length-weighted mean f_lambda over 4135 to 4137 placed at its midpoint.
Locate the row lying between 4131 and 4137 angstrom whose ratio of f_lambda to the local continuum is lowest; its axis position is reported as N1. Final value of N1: 4131.55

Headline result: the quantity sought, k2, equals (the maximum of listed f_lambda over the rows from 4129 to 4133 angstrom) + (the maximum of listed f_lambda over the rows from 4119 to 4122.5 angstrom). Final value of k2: 21.30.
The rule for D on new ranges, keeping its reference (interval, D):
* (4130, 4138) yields 4135.36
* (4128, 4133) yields 4128.70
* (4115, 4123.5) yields 4123.00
